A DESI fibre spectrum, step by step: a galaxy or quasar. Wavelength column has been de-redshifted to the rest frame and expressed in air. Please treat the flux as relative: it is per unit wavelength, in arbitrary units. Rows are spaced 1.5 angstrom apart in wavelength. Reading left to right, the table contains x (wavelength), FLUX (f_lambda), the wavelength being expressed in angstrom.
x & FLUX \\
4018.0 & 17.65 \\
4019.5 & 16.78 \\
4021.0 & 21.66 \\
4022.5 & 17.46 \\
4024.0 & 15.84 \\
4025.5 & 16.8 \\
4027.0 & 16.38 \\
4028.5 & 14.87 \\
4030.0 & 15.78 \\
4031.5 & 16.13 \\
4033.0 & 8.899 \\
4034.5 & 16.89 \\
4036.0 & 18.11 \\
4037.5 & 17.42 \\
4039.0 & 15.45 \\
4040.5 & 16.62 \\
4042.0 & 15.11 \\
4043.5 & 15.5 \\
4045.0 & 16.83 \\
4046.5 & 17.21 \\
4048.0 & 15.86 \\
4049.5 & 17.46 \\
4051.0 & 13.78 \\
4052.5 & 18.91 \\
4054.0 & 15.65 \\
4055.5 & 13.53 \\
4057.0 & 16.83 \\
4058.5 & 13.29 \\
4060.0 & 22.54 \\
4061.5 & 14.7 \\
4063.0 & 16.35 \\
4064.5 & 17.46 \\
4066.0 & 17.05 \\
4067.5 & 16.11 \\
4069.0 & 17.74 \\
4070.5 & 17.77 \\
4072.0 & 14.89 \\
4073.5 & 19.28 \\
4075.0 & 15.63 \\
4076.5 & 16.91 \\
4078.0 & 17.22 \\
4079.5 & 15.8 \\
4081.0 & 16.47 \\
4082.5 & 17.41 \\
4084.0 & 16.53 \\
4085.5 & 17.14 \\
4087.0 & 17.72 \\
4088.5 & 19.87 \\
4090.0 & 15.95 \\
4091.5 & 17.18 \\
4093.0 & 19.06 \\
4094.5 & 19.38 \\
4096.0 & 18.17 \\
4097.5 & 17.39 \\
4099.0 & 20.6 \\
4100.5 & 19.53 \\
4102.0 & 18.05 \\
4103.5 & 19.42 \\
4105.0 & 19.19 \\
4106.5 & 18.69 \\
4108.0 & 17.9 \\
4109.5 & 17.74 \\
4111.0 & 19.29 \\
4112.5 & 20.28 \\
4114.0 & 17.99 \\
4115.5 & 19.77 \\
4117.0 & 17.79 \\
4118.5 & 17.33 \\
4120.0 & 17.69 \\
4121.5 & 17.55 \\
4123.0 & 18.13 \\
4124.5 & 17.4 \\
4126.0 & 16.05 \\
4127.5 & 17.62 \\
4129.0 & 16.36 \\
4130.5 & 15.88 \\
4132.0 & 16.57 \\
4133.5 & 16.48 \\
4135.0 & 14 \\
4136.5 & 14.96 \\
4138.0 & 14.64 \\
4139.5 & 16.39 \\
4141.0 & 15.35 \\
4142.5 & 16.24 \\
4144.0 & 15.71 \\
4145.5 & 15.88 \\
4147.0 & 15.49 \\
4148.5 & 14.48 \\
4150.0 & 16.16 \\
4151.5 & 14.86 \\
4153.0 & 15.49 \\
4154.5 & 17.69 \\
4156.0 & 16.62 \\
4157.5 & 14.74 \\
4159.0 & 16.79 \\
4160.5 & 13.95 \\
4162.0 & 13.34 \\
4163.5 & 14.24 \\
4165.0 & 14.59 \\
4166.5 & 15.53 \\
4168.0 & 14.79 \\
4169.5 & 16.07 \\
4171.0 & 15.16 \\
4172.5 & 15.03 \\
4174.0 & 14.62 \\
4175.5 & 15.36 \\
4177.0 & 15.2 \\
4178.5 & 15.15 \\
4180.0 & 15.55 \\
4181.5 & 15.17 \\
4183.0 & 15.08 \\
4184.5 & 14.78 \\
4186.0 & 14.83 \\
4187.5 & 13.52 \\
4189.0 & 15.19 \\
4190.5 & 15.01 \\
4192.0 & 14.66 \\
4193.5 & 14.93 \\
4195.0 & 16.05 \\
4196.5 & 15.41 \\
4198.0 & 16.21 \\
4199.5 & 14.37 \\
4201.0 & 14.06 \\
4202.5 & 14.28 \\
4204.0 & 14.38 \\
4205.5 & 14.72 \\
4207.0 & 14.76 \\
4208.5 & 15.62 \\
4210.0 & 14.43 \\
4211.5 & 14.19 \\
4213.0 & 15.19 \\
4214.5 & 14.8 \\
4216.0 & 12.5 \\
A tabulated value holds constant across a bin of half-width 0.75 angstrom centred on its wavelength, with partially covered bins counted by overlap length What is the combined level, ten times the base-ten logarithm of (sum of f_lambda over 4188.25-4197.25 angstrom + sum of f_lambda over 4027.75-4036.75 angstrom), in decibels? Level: 22.6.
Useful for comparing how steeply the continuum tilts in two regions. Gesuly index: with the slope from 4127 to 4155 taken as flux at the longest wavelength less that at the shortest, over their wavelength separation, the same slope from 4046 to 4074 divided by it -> 30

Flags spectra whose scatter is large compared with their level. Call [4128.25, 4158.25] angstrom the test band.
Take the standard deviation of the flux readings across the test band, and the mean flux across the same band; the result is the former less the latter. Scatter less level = -14.8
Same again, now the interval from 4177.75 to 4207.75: -14.3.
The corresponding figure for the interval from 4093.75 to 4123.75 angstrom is -17.6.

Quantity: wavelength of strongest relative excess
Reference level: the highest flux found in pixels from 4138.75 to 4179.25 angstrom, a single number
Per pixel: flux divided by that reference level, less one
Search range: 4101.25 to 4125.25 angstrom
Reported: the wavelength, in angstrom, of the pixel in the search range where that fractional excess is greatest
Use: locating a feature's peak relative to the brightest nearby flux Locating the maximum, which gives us 4112.5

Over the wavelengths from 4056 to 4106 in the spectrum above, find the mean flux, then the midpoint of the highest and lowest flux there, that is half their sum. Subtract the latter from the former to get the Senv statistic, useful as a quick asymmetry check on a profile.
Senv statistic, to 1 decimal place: -0.4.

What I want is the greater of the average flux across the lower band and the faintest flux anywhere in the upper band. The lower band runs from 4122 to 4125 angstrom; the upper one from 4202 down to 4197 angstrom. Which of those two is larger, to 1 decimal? 17.8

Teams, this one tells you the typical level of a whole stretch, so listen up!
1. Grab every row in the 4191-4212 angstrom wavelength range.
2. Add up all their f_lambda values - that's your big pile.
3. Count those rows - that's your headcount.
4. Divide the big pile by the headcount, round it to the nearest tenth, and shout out 14.9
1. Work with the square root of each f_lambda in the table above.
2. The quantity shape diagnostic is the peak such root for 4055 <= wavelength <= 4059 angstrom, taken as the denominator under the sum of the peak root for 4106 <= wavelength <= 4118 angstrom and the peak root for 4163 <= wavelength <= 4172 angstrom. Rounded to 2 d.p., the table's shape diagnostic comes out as 2.07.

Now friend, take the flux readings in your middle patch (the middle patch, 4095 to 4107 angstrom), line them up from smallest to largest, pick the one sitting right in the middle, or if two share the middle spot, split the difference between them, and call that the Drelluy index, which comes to 19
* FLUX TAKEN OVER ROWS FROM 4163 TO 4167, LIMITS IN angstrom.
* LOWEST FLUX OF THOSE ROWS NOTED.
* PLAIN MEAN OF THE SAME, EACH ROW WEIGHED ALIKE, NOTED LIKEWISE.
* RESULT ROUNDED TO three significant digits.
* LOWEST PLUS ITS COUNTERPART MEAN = 29.0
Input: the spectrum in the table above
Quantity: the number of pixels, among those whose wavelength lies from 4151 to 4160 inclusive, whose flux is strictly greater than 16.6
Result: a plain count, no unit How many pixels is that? 3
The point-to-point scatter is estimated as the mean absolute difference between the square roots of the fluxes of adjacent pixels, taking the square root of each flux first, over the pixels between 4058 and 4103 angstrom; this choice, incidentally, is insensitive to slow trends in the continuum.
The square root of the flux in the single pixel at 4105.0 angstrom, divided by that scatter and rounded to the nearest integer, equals 18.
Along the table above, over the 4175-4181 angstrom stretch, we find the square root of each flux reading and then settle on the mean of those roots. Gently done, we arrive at 3.91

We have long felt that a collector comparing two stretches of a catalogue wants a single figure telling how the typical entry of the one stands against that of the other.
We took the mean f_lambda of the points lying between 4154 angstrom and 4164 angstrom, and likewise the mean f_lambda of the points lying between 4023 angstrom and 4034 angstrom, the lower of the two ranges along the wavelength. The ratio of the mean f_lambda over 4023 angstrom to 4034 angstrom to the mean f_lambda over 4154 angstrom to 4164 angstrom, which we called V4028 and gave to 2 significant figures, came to 0.98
